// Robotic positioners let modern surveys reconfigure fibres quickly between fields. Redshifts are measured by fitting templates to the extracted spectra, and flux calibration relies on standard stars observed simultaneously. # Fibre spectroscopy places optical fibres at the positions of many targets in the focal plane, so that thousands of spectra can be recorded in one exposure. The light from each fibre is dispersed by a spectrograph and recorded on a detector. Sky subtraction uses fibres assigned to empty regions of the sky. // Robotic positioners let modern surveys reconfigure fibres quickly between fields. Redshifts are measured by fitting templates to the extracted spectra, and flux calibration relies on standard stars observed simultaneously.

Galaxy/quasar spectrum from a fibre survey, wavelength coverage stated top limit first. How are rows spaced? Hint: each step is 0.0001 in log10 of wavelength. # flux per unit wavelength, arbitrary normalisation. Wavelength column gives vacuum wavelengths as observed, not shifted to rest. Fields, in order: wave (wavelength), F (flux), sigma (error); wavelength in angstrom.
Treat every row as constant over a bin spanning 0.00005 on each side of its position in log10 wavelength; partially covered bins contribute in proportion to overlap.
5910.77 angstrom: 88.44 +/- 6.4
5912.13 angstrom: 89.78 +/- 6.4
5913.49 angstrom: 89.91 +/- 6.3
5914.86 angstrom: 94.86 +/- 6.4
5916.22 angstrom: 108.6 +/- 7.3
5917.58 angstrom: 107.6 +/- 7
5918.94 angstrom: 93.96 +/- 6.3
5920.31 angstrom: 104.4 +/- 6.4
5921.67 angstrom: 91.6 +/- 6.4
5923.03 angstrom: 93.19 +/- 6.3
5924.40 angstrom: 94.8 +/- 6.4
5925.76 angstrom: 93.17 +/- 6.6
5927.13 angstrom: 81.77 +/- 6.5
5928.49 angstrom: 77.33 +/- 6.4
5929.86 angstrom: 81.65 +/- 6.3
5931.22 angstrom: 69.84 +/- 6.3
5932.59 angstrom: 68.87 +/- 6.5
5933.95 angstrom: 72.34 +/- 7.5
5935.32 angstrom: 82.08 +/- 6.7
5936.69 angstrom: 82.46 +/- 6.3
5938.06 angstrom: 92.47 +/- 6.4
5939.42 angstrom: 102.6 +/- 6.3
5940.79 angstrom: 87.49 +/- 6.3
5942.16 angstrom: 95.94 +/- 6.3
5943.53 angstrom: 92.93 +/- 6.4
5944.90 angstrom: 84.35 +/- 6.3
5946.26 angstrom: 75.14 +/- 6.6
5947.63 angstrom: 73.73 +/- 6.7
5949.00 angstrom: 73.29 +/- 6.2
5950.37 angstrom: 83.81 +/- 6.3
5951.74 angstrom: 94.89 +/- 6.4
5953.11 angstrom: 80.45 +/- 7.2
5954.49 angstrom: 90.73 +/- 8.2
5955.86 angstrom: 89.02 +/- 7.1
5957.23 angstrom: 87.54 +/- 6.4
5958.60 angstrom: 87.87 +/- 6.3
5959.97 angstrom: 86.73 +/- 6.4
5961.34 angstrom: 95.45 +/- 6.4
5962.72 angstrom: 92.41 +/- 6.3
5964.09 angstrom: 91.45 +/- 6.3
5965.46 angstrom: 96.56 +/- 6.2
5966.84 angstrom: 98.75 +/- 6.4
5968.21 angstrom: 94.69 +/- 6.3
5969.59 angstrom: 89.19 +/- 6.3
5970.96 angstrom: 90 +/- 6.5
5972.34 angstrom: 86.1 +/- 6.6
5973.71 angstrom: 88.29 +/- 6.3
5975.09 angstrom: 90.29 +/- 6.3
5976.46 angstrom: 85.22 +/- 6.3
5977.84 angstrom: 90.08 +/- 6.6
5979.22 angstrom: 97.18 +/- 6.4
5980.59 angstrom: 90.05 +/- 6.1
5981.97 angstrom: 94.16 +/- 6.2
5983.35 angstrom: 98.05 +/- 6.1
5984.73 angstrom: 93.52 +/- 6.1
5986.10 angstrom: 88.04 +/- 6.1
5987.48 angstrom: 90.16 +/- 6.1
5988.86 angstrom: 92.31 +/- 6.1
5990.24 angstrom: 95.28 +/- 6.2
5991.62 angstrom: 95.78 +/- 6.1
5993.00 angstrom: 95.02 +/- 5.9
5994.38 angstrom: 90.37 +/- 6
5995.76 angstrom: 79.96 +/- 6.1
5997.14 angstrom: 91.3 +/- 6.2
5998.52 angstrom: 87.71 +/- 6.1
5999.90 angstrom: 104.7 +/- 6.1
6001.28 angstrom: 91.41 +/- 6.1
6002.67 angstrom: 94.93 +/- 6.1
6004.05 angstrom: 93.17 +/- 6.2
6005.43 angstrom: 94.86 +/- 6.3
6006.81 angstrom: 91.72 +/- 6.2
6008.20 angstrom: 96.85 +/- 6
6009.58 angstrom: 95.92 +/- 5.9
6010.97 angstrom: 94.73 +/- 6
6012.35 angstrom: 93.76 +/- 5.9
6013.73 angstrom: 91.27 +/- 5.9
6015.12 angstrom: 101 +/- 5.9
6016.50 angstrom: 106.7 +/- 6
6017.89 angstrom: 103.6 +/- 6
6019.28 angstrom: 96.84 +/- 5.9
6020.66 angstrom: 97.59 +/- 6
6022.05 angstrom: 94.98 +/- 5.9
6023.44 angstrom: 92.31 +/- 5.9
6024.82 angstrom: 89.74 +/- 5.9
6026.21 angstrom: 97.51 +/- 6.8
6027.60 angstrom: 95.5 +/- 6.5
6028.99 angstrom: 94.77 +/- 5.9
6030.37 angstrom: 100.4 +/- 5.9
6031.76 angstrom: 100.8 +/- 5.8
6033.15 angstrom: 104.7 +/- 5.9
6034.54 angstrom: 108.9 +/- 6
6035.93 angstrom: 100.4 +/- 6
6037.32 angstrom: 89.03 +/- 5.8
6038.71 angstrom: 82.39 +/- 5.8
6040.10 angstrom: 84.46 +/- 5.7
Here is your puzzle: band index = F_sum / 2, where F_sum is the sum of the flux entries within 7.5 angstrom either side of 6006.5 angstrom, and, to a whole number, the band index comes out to 522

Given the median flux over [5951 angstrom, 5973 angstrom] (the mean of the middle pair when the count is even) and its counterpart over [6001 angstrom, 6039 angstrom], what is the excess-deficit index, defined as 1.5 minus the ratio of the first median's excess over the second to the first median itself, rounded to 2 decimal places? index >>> 1.55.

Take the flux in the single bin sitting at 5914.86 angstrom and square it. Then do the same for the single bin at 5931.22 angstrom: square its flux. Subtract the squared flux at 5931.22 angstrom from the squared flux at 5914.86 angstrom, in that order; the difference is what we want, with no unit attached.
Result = 4121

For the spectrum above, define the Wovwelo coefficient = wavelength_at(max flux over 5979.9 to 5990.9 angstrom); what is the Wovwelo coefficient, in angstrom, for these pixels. 5983.35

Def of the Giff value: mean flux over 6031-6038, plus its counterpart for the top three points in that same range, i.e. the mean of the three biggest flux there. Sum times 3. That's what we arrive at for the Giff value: 617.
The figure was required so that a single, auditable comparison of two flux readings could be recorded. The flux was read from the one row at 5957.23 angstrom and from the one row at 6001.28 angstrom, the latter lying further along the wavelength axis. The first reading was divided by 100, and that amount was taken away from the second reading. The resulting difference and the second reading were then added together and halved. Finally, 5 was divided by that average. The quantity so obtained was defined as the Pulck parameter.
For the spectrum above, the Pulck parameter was 0.0550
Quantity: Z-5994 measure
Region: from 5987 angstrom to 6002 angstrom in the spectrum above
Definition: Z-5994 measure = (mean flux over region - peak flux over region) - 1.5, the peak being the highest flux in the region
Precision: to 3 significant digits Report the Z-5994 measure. -14.0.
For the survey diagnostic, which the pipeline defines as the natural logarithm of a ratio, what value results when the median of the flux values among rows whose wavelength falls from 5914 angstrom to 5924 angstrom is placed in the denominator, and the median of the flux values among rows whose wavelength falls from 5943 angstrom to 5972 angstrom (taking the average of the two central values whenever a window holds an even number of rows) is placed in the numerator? -0.062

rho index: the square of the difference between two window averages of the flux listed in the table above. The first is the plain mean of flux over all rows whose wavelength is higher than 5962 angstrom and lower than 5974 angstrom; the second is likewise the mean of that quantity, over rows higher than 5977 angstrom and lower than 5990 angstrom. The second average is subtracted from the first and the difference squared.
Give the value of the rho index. 0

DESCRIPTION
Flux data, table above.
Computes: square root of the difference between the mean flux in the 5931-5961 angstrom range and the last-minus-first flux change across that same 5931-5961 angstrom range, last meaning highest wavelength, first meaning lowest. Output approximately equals 8.2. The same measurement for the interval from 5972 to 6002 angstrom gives 9.3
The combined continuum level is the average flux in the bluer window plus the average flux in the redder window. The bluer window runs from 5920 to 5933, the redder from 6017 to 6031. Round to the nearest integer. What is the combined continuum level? 182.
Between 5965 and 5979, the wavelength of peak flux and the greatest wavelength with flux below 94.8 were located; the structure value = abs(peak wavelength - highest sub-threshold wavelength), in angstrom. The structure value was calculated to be 11.0 angstrom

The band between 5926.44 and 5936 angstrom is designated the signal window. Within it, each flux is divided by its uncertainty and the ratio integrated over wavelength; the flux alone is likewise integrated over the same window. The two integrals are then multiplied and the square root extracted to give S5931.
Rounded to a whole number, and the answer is 284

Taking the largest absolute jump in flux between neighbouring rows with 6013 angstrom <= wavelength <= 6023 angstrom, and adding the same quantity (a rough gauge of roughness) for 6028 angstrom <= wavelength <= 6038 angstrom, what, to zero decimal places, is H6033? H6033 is 21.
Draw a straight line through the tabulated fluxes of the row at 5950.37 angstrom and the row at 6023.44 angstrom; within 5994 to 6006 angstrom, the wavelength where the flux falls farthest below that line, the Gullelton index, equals 5995.76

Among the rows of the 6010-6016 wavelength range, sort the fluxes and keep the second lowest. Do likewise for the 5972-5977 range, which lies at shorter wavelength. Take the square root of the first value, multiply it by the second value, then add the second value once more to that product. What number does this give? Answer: 920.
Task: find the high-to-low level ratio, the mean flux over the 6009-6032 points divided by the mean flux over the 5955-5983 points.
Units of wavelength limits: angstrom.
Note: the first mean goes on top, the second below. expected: 1.06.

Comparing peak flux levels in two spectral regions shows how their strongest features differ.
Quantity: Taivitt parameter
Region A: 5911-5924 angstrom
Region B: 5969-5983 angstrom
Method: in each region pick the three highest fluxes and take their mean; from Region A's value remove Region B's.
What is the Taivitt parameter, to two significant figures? 13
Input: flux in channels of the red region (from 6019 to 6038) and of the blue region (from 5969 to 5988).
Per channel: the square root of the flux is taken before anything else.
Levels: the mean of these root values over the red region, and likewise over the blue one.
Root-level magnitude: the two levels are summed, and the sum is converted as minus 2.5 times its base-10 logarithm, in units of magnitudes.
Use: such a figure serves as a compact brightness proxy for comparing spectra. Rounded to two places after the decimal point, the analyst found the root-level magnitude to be -3.22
